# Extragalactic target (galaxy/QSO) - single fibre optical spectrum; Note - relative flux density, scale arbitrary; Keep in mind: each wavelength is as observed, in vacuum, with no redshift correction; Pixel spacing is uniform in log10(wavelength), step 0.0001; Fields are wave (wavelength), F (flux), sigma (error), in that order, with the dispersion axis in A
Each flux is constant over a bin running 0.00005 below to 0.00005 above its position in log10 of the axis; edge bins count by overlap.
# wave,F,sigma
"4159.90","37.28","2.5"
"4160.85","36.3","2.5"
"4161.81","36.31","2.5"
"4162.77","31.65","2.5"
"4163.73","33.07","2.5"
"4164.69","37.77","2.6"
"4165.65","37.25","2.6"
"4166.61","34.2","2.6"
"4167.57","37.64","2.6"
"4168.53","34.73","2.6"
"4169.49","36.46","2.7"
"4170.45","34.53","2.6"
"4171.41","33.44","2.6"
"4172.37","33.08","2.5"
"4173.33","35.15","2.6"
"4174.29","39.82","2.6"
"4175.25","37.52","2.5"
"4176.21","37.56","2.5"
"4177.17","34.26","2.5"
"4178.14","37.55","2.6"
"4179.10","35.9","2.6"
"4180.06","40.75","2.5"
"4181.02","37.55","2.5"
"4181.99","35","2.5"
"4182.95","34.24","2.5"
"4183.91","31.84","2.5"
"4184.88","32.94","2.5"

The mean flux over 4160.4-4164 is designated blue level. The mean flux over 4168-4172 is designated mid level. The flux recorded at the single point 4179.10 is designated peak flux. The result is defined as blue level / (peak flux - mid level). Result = 31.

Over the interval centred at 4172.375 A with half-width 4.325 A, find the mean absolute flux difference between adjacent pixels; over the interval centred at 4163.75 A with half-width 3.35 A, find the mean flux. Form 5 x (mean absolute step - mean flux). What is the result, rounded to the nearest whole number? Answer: -167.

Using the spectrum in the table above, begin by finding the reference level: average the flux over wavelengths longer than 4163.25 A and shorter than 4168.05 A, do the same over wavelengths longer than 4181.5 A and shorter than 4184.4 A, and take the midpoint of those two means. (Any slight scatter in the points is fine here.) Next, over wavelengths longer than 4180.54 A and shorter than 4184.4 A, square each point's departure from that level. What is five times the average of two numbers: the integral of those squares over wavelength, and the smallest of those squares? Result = 40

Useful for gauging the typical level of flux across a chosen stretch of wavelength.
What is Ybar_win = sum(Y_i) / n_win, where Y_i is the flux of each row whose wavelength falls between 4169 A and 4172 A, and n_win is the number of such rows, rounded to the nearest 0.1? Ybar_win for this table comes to 34.8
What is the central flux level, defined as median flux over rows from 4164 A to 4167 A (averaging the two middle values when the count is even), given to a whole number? 37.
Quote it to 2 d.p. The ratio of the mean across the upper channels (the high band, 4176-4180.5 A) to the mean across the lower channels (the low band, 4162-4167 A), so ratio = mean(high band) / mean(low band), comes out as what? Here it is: 1.07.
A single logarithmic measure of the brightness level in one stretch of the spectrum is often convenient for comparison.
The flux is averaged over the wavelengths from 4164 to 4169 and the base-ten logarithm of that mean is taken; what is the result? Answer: 1.56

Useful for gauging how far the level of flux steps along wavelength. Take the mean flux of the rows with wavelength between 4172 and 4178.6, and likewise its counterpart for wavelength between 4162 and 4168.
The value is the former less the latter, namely 1.2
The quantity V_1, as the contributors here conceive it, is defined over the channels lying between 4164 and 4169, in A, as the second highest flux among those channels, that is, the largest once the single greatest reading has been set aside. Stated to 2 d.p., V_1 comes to 37.64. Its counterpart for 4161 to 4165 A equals 36.31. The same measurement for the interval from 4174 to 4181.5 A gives 39.82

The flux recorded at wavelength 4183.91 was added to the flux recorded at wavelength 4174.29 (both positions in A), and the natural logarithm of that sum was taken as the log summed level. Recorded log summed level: 4.27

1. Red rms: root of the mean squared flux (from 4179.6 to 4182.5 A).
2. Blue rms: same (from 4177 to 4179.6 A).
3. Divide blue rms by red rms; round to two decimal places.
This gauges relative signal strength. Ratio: 0.95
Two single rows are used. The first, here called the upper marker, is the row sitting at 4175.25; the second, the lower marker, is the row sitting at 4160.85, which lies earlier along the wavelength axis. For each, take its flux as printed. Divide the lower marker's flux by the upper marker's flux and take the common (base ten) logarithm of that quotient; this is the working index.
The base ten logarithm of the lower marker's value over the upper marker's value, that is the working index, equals -0.01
